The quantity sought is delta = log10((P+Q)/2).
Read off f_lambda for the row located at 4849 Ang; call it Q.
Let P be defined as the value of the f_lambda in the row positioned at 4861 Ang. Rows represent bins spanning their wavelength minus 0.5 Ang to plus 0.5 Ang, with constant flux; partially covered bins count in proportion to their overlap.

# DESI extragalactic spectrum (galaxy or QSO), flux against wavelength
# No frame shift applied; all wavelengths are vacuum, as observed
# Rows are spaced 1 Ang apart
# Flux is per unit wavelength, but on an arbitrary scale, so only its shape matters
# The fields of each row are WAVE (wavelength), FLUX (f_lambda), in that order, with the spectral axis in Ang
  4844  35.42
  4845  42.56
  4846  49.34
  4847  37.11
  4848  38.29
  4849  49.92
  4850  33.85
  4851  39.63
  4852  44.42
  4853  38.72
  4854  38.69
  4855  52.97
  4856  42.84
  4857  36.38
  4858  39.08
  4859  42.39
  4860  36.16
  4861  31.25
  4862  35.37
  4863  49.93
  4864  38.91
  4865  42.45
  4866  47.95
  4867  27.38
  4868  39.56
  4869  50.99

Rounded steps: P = 31.25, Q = 49.92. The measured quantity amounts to 1.61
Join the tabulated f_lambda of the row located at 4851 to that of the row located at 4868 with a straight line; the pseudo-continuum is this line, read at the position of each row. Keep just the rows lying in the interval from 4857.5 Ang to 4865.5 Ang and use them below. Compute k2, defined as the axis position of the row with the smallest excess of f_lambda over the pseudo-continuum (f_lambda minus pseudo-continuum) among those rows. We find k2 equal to 4861 Ang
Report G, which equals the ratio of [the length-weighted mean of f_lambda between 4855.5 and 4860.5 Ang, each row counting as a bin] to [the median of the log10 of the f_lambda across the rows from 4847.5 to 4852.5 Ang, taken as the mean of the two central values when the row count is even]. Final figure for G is 24.6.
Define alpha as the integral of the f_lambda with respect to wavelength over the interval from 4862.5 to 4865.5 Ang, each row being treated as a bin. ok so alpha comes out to 131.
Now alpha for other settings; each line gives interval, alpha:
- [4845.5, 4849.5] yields 175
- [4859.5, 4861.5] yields 67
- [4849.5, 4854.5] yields 195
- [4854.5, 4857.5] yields 132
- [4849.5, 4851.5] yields 73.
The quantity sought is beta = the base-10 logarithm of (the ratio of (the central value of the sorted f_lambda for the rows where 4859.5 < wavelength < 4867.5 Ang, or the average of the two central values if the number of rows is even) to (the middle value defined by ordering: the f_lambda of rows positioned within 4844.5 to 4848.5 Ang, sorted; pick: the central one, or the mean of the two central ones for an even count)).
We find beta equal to -0.032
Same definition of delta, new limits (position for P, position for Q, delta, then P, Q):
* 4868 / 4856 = 1.61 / 39.56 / 42.84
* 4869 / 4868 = 1.66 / 50.99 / 39.56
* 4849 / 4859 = 1.66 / 49.92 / 42.39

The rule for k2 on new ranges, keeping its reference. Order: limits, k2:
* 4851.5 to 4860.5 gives 4860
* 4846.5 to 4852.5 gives 4850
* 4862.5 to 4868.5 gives 4867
